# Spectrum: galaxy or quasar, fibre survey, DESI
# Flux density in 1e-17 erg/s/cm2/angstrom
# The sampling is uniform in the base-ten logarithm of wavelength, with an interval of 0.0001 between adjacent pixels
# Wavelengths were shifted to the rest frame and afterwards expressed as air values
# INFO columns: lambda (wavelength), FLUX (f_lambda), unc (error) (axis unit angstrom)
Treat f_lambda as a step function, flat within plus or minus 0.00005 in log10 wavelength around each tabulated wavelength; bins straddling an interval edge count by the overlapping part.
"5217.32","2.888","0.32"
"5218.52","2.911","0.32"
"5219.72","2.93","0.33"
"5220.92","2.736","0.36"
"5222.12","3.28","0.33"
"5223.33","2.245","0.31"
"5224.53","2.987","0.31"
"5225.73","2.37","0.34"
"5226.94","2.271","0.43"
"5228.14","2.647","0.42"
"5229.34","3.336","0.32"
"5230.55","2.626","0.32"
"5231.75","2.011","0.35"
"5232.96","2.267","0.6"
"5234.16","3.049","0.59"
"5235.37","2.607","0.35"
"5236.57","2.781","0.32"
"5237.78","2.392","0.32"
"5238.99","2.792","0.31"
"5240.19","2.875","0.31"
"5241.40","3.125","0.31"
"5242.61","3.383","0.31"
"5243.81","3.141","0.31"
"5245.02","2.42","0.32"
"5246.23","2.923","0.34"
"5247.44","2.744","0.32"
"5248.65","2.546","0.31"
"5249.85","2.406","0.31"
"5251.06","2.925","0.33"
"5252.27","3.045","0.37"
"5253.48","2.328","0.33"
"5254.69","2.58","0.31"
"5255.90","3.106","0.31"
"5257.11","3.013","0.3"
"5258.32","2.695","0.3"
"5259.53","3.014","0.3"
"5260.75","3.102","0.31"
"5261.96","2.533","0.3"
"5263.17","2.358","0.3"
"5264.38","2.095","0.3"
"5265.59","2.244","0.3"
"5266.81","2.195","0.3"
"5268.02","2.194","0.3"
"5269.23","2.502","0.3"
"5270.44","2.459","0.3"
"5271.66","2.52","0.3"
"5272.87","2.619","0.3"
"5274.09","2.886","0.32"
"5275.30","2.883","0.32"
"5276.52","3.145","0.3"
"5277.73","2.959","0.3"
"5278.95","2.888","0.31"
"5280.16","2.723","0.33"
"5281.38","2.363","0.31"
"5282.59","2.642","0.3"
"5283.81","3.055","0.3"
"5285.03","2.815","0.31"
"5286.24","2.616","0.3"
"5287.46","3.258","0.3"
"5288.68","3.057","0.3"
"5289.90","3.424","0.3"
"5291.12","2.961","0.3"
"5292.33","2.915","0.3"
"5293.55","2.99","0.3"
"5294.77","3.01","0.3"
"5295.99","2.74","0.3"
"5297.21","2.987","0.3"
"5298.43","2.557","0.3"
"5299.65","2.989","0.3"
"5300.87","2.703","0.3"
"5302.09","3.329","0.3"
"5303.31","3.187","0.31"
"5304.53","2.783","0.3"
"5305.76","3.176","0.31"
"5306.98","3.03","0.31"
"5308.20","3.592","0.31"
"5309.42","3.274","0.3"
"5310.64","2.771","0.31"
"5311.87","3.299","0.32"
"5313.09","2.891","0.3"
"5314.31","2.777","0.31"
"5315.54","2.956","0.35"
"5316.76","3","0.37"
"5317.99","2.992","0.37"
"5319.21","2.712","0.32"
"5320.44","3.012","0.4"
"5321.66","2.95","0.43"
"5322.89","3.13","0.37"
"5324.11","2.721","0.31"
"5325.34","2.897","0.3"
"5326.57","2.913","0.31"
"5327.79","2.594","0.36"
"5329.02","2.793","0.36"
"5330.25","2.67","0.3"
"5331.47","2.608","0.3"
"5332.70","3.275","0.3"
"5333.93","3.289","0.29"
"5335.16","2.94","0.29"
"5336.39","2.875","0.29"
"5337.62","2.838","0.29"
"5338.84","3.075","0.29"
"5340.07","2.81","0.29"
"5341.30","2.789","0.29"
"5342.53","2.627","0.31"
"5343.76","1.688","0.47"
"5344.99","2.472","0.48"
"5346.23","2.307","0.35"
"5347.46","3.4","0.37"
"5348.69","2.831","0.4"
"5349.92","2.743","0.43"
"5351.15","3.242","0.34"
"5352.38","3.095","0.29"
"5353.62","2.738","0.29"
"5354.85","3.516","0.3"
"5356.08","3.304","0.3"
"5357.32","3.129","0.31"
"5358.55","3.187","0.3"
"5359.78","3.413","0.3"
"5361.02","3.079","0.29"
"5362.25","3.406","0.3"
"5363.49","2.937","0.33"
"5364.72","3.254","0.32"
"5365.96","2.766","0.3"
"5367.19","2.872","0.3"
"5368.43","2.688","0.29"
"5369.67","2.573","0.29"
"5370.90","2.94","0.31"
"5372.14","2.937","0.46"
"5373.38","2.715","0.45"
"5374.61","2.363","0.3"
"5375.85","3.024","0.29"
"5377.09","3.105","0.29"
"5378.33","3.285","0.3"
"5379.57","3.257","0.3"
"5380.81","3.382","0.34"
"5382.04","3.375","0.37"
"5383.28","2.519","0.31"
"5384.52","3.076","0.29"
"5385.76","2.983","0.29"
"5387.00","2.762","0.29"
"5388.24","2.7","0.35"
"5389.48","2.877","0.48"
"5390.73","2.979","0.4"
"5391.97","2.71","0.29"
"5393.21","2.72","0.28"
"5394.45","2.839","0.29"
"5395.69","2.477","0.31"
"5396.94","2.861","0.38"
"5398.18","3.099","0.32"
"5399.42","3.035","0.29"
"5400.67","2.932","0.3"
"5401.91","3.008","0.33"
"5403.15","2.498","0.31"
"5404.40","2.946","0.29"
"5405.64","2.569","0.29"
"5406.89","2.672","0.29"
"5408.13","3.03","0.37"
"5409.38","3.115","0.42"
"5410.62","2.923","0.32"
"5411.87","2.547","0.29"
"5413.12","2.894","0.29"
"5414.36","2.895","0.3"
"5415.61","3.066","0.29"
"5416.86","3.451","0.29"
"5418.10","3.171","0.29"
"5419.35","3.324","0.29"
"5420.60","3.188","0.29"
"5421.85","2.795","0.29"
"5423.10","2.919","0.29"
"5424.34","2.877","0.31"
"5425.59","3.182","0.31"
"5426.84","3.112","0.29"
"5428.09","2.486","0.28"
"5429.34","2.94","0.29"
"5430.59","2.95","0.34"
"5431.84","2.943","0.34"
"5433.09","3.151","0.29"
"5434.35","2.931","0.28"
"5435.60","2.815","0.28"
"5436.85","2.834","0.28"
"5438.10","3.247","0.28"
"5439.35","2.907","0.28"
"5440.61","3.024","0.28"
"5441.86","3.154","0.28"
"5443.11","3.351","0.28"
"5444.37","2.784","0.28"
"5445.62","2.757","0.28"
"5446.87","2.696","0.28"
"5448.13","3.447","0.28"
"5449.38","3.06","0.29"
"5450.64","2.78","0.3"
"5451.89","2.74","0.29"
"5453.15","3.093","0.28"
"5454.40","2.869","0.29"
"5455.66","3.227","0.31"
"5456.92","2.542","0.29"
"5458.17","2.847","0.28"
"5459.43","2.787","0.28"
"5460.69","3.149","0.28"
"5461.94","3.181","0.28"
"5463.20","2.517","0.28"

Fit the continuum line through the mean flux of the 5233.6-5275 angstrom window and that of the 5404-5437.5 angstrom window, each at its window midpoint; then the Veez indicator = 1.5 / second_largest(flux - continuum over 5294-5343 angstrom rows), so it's 3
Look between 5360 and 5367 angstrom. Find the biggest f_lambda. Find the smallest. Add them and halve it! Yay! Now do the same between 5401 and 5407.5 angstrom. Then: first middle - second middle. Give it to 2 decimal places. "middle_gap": 0.33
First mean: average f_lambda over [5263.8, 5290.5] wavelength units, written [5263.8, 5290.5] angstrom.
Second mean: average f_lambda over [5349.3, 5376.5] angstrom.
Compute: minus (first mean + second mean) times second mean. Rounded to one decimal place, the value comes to -17.1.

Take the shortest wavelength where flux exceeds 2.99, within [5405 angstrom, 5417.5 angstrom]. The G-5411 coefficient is 5408.13 angstrom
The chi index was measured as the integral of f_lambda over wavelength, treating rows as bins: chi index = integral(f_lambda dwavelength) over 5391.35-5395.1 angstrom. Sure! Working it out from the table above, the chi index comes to 10.3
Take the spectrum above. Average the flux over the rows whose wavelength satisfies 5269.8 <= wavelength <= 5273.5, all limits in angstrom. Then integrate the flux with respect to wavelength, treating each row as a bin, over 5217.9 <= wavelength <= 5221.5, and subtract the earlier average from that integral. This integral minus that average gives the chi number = 7.8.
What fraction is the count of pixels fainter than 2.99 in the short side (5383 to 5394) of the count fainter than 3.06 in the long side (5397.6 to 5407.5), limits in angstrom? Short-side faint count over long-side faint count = 1.1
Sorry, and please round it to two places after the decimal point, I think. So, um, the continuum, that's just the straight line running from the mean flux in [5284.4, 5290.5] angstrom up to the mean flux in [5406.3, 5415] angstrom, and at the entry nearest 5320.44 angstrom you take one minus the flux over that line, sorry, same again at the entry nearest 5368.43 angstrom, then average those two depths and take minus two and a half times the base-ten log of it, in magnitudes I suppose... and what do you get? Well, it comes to 3.59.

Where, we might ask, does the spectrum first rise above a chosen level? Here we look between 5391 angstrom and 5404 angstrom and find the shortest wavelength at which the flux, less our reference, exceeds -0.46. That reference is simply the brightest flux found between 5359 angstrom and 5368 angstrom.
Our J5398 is 5398.18 angstrom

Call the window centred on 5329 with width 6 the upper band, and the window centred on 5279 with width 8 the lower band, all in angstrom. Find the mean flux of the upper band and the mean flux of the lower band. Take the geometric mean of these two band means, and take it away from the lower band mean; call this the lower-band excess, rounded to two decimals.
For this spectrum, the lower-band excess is 0.04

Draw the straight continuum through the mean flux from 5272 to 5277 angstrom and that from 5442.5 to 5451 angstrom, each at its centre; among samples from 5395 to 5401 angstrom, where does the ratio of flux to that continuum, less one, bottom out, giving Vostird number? 5395.69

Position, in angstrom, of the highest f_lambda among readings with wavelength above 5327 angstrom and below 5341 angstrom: 5333.93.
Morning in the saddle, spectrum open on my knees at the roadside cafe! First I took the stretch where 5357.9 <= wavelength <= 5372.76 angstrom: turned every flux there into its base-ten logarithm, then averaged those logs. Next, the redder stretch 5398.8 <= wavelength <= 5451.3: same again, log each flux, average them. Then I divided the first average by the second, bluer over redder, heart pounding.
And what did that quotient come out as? 1.013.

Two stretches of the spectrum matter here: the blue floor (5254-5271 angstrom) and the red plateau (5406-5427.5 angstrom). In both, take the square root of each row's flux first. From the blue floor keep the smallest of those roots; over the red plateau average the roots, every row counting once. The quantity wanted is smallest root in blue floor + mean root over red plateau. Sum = 3.18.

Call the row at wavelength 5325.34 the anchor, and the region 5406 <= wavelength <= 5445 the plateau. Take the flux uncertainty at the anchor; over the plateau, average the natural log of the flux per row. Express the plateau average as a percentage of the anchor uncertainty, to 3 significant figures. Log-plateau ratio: 364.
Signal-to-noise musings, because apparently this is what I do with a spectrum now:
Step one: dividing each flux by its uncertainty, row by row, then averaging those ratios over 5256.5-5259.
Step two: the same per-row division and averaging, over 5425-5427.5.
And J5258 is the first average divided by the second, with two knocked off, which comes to -1.09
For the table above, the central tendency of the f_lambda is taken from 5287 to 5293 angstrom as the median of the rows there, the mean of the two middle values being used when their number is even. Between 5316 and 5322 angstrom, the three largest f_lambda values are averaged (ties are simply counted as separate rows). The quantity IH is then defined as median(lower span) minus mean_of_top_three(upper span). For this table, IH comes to 0.06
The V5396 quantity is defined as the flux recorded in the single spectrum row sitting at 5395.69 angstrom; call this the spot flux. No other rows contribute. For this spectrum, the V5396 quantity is 2.477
